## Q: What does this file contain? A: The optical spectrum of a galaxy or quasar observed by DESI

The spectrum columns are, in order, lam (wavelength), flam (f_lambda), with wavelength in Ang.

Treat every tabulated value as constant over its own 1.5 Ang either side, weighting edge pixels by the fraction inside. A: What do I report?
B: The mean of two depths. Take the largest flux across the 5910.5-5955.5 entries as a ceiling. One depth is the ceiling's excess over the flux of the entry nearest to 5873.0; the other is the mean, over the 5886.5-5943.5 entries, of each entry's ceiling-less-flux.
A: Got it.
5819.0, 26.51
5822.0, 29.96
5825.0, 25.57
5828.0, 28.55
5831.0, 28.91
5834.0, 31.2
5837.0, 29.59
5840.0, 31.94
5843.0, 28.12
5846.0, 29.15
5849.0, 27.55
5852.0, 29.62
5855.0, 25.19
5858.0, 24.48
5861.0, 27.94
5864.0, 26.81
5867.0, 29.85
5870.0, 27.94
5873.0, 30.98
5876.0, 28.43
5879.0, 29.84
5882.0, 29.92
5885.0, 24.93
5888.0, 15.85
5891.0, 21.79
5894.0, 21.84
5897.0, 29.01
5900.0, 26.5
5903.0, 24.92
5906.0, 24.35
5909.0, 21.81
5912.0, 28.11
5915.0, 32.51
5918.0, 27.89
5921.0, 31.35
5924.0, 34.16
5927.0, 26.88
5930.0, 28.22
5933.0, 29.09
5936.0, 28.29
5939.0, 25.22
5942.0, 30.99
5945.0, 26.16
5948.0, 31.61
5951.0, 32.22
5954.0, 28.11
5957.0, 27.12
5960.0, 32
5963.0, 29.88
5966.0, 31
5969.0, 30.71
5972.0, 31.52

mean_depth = 5.3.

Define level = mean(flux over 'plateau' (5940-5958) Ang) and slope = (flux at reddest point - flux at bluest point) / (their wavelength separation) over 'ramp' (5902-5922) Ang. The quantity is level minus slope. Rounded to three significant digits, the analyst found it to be 29.0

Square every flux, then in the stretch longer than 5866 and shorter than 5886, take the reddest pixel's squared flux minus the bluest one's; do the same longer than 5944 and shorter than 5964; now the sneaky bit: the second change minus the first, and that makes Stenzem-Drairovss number 478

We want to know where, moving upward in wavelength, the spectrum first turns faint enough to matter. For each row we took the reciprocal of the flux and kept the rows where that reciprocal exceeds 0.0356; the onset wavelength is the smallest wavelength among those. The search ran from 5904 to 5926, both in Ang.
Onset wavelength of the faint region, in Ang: 5906.0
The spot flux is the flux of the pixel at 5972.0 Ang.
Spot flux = 31.52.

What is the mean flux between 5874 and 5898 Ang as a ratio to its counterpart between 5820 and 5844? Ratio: 0.86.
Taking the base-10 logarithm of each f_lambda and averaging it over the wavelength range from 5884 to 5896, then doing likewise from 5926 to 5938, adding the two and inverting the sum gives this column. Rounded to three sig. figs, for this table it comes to 0.361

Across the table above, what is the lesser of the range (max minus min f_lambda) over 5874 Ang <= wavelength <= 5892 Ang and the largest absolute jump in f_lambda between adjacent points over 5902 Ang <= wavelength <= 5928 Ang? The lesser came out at 7.3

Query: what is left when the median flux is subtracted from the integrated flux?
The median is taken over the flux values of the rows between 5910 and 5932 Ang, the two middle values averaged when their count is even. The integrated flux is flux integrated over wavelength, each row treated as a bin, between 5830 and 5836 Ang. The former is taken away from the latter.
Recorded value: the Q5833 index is 152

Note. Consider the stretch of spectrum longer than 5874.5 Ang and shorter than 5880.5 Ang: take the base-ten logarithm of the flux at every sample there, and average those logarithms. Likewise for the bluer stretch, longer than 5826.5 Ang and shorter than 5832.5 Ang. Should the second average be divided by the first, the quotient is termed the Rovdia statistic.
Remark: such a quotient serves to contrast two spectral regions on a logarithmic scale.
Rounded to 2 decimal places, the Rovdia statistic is 1.00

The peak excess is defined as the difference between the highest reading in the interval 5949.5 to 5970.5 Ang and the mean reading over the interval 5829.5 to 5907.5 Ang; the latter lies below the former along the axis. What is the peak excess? 5.0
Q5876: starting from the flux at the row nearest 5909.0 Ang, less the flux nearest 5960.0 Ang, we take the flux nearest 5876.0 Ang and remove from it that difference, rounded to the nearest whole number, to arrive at 39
